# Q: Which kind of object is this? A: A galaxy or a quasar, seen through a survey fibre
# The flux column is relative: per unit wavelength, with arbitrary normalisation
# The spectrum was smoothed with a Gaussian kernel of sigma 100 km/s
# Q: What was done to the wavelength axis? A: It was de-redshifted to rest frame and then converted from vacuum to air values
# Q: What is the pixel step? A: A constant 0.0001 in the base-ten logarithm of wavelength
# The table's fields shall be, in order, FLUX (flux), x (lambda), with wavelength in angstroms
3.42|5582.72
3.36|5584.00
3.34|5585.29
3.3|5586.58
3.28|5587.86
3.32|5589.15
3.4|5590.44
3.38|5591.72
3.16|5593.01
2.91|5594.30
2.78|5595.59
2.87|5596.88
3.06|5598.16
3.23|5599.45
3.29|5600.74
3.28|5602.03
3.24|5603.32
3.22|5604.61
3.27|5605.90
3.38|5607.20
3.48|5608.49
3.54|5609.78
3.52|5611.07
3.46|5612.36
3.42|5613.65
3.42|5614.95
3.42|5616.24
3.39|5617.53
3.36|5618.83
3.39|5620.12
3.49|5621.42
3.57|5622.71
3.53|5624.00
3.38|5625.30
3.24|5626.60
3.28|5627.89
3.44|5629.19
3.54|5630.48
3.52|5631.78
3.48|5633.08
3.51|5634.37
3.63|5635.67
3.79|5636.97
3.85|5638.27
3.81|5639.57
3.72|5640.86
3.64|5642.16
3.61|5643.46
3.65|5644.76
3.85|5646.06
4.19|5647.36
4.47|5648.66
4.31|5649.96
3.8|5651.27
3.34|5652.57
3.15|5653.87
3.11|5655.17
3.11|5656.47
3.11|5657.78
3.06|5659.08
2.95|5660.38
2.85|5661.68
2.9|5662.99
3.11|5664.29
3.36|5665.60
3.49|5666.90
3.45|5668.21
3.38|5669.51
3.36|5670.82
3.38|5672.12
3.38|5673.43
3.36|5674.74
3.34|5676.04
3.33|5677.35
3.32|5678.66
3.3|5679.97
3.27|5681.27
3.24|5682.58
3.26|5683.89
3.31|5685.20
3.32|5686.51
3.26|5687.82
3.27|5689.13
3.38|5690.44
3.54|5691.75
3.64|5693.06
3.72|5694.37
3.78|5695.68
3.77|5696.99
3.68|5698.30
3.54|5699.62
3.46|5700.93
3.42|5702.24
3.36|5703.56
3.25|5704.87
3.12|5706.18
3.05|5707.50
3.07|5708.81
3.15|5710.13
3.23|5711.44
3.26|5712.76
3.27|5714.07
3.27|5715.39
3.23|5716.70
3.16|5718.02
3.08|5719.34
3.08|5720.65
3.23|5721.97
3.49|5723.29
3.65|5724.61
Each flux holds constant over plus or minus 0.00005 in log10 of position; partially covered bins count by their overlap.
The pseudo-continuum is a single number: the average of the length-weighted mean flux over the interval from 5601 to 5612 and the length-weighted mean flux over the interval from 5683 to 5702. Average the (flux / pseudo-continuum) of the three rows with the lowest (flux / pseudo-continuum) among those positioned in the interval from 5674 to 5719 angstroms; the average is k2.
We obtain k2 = 0.898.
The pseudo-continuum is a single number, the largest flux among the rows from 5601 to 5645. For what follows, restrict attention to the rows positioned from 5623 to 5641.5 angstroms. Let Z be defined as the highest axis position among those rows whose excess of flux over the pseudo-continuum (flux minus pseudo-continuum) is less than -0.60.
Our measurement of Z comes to 5626.60 angstroms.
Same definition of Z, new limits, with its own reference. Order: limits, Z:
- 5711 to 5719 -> 5718.02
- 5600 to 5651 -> 5626.60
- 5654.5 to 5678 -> 5664.29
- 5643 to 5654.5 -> 5653.87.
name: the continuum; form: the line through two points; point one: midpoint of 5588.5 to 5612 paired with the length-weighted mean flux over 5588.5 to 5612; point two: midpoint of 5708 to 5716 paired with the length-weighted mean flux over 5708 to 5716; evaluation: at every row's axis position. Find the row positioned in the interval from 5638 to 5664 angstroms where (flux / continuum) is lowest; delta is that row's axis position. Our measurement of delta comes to 5661.68 angstroms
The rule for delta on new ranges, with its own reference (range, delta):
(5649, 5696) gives 5661.68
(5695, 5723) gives 5707.50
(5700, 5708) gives 5707.50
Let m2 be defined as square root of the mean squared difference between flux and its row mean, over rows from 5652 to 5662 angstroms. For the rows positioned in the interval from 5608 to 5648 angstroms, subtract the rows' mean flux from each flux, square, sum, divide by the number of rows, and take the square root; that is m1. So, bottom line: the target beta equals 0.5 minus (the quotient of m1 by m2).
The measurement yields -0.93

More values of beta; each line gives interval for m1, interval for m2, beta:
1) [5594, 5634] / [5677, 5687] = -5.90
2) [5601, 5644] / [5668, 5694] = -1.19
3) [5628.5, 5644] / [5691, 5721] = -0.06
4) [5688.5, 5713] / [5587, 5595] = -0.89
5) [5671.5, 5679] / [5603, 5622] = 0.25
